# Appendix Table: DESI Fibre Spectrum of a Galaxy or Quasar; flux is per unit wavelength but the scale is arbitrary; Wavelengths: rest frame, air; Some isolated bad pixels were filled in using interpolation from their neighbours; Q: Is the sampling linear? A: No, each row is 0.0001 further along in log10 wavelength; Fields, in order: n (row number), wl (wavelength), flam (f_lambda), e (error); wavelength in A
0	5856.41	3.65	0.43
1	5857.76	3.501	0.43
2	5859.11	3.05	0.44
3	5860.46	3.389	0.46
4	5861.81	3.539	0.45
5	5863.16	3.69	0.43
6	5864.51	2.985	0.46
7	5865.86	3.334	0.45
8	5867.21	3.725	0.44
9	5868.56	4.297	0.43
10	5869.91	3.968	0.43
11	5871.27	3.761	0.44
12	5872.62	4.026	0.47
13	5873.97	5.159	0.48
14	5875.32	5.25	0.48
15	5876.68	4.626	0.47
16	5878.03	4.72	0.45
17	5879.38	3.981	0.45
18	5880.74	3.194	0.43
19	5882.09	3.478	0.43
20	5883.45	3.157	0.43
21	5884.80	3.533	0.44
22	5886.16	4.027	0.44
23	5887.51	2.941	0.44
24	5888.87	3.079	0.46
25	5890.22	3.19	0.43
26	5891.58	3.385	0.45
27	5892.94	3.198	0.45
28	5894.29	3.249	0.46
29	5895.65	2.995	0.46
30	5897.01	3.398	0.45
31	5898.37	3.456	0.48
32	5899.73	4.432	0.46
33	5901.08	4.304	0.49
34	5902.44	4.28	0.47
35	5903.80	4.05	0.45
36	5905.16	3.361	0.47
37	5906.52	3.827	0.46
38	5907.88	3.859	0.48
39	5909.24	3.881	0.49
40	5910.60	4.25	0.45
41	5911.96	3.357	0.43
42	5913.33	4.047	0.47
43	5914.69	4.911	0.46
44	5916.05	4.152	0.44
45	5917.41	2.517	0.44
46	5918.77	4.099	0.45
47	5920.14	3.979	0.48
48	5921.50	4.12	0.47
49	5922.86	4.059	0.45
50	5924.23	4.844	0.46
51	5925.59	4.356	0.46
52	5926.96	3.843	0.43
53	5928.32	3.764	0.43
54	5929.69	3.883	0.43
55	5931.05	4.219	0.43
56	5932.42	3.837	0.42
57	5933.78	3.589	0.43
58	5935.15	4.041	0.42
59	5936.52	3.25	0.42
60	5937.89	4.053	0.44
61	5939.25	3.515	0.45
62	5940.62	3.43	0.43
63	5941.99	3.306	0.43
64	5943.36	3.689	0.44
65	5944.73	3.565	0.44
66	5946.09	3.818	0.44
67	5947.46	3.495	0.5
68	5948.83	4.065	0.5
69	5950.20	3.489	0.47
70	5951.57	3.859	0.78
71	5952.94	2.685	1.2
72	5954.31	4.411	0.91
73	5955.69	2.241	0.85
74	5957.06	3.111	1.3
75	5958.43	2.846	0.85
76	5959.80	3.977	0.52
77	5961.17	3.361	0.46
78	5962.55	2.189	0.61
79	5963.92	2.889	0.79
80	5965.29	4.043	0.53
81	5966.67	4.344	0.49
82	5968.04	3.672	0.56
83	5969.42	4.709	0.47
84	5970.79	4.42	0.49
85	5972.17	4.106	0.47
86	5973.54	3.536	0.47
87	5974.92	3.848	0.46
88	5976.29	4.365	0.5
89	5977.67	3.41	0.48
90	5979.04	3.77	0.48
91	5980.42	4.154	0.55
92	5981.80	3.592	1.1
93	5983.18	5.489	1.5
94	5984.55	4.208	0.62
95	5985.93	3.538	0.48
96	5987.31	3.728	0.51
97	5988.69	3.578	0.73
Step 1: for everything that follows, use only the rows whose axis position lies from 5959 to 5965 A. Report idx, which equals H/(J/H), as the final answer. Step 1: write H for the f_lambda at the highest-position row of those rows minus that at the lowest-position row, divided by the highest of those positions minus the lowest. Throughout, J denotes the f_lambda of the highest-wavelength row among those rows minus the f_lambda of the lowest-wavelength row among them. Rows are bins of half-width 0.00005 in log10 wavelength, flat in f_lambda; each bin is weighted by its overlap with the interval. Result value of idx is -0.064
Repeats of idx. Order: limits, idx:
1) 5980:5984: 0.175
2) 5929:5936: 0.005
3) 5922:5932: 0.002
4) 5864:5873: 0.016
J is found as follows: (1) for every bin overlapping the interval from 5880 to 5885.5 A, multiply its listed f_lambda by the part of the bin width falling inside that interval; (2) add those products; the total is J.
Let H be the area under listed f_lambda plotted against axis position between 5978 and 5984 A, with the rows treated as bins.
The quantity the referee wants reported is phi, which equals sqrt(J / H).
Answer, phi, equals 0.85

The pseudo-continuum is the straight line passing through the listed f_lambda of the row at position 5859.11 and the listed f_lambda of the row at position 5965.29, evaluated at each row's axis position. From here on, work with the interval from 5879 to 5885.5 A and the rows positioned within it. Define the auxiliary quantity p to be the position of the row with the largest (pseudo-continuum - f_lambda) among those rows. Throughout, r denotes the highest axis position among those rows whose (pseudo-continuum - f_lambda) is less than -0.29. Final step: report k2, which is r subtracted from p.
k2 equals 4.1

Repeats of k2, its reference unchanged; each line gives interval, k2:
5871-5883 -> 1.4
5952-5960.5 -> 1.4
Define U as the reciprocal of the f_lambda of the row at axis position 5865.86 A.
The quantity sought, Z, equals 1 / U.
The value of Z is 3.3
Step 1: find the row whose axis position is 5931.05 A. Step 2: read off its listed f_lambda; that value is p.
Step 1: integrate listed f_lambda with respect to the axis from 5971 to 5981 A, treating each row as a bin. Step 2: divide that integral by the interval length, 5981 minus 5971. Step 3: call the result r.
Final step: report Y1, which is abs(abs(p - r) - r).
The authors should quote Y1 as 3.6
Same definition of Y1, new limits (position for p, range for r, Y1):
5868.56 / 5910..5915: 3.9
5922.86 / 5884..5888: 3.0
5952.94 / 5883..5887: 2.7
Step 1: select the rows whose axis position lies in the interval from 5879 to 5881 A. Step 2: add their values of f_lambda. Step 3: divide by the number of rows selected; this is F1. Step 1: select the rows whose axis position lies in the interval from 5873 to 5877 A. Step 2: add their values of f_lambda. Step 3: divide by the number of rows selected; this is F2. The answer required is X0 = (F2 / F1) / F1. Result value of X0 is 0.39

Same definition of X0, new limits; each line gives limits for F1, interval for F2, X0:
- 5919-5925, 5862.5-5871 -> 0.20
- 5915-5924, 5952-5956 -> 0.21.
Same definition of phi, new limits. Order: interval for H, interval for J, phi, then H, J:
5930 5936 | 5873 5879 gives 1.12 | 23.4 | 29.1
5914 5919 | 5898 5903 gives 1.03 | 19.6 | 20.8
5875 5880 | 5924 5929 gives 0.95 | 23.0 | 20.7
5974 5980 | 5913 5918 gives 0.92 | 23.1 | 19.6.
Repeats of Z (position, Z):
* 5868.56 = 4.3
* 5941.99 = 3.3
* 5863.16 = 3.7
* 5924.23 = 4.8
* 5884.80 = 3.5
